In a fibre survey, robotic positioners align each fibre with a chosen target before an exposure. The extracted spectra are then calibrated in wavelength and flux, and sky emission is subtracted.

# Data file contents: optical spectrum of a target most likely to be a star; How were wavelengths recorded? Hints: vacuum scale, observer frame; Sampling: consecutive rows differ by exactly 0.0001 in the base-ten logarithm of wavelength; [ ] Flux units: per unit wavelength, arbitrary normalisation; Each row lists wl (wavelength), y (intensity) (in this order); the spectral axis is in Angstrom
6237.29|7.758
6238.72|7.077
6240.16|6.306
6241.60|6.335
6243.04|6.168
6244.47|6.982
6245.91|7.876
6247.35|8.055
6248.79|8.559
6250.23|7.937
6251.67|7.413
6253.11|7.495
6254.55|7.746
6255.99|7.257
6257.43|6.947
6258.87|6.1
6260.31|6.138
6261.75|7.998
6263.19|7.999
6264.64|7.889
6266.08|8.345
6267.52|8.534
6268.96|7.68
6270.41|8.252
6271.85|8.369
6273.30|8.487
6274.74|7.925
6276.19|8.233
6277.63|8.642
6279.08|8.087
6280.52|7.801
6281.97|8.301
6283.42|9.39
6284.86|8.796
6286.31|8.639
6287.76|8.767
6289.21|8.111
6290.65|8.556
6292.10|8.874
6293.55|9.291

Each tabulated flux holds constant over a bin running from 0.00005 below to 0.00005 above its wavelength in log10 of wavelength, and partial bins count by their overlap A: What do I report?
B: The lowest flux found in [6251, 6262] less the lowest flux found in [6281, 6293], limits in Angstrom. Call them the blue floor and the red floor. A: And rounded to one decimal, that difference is -2.0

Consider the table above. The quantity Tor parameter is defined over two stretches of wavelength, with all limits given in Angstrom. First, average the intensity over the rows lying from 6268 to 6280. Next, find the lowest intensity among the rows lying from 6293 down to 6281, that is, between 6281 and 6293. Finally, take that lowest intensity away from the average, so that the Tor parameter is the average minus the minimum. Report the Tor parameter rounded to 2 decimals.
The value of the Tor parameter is 0.10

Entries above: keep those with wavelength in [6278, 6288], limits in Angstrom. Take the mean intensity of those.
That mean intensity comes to 8.5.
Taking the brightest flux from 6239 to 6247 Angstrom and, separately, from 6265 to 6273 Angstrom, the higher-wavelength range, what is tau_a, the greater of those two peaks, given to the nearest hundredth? 8.53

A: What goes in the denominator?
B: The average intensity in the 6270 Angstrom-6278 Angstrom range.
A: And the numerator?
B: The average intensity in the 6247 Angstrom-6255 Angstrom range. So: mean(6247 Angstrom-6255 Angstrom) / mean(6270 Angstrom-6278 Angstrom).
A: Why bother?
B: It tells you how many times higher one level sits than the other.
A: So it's 0.95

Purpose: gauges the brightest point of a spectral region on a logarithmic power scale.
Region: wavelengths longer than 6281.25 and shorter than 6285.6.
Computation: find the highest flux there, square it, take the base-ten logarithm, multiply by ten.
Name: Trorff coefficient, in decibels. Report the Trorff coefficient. 19.5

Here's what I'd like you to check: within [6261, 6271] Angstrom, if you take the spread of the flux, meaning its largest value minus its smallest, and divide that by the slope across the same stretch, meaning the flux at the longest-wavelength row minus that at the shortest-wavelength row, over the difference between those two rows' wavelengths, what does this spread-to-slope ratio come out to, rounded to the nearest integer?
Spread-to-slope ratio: 29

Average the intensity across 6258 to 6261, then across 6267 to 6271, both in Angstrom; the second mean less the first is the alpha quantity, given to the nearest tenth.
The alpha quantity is 2.0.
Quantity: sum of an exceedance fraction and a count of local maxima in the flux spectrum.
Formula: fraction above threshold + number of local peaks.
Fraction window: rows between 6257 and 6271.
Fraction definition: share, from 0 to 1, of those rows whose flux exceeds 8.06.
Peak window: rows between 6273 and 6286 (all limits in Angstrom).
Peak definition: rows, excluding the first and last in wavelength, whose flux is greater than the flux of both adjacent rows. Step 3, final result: 2.3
